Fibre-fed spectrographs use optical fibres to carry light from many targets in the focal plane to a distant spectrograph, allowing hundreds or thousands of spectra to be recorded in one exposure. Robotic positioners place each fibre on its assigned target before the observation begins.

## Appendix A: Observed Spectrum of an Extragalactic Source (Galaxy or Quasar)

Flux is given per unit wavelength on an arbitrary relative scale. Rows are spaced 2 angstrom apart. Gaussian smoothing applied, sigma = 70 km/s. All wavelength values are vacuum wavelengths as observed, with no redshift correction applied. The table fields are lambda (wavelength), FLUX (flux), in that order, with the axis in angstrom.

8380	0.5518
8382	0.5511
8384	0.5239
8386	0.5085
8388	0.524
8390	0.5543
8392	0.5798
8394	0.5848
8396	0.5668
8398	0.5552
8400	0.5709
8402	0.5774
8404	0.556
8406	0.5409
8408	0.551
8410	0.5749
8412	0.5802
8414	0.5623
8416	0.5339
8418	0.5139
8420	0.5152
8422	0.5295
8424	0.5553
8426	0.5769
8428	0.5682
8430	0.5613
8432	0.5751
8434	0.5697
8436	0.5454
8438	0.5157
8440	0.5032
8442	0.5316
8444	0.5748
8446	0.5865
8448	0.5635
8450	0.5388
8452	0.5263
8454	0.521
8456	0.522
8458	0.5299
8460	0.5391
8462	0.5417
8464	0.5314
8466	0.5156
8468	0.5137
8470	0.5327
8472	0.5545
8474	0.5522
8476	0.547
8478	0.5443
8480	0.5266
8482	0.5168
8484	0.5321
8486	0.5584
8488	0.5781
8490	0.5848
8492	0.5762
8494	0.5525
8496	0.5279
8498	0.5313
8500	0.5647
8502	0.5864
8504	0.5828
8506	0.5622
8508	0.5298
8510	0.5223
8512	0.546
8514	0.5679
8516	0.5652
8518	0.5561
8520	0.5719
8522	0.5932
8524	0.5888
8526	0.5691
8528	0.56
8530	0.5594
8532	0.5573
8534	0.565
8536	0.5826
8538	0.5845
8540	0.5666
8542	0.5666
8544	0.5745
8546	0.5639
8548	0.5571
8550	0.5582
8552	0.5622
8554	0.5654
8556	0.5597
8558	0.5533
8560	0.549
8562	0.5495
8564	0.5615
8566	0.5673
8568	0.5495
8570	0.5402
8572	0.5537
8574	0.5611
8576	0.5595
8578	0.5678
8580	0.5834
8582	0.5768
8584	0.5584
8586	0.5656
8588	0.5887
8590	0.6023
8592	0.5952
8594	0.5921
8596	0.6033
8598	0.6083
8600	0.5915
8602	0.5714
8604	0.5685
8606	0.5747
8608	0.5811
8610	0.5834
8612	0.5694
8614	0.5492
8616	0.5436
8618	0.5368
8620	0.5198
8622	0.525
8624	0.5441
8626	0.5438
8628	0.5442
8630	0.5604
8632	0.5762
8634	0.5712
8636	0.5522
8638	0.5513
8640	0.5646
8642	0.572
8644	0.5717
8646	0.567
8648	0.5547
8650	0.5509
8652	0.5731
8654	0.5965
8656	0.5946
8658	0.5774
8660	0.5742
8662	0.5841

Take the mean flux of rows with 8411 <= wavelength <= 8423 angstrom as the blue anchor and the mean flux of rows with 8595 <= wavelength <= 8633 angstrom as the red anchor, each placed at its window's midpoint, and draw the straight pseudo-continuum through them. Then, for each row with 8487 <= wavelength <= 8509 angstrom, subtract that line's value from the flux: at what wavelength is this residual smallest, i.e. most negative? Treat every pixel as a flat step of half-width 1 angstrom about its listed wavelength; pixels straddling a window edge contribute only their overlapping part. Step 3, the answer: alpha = 8496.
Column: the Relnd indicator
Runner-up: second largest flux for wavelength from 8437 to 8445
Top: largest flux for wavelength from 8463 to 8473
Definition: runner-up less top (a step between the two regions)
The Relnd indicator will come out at -0.02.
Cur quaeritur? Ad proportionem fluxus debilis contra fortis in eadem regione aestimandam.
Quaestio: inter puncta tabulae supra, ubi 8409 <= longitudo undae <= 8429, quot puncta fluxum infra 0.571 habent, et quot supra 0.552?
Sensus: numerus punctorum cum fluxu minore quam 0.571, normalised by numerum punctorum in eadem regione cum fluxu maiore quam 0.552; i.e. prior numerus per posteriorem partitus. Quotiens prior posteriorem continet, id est 1.2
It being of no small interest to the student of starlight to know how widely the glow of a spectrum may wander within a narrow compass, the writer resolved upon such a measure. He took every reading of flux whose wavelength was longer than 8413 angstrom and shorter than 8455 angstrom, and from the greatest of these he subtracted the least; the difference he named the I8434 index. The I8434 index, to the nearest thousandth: 0.083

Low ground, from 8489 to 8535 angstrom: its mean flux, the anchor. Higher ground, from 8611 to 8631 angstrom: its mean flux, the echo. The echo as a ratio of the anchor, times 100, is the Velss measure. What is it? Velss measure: 96.8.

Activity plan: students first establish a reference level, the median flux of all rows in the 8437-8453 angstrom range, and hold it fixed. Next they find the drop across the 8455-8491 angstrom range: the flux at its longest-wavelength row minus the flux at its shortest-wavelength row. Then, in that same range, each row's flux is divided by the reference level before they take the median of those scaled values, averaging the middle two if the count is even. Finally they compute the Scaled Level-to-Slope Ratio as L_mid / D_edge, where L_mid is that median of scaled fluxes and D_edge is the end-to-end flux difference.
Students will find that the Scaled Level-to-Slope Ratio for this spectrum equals 16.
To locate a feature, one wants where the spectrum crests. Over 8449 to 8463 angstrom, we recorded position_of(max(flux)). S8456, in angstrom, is 8462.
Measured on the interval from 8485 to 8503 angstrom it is 8502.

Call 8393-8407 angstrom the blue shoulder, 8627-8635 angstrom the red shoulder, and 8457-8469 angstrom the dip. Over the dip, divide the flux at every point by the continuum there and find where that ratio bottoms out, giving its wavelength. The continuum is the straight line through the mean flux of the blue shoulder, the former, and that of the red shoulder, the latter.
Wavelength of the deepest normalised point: 8468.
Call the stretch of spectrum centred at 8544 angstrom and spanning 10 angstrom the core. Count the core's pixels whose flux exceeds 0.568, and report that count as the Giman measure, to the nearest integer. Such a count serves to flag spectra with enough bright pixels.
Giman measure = 1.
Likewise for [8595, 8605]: 5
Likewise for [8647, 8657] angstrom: 3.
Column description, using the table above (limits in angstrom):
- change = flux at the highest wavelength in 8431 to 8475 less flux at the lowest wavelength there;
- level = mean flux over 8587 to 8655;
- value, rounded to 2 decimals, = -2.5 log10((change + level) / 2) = 1.41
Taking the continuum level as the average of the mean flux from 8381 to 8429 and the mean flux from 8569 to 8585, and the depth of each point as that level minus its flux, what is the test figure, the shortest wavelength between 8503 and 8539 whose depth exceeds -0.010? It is 8506 angstrom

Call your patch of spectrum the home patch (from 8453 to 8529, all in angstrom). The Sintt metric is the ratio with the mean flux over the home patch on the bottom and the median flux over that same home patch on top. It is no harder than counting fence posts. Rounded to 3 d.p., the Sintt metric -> 0.999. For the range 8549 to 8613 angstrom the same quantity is 0.994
